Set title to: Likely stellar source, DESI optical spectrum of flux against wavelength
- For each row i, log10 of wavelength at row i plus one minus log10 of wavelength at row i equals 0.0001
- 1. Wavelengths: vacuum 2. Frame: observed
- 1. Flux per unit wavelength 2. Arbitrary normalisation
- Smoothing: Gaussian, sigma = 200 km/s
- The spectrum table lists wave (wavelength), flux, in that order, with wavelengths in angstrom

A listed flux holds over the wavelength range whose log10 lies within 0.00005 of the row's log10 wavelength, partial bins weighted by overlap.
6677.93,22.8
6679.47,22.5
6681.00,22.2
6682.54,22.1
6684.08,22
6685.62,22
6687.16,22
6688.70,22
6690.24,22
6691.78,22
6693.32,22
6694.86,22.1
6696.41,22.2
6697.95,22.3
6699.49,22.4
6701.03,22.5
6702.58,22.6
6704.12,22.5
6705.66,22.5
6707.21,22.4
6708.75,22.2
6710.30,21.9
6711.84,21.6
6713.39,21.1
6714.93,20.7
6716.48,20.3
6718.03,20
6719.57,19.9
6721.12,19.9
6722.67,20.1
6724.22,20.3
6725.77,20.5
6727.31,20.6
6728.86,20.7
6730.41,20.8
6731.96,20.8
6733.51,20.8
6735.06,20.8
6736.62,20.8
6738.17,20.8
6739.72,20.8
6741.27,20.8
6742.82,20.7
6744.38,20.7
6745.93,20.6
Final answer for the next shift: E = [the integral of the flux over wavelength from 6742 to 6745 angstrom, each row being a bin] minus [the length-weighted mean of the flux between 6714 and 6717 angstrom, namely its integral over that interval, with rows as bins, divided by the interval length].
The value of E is 41.4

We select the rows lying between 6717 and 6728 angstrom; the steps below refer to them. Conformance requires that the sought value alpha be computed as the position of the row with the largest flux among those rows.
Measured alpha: 6727.31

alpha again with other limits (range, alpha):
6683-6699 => 6697.95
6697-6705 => 6702.58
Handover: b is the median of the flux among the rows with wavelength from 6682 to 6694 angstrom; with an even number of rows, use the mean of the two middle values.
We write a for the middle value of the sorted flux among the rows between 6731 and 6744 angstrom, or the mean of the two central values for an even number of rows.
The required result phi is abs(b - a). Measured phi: 1.2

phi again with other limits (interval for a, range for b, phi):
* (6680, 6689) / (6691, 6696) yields 0.0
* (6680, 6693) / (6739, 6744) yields 1.2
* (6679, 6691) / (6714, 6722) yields 2.0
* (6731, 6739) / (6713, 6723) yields 0.7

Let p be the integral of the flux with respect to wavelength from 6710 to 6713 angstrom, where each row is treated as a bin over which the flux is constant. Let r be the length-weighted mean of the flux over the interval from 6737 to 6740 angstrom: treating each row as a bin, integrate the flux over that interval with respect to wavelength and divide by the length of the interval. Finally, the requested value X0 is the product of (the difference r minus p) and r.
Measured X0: -919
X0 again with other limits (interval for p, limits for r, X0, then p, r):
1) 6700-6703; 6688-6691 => -1001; 68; 22.0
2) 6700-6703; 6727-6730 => -968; 68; 20.7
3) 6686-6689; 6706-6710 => -973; 66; 22.2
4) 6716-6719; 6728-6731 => -823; 60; 20.7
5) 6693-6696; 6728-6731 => -940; 66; 20.7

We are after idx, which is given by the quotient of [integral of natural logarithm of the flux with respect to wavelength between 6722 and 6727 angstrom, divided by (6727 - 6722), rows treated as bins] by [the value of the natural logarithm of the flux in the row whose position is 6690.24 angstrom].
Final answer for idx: 0.98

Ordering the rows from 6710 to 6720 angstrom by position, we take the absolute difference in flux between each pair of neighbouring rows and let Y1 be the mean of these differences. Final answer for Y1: 0.33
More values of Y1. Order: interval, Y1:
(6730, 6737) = 0.00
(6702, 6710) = 0.10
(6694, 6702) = 0.10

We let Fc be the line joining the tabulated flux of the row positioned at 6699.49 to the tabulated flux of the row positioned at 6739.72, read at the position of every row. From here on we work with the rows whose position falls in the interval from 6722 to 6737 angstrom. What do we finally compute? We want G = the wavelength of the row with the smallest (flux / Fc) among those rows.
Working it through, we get 6722.67 angstrom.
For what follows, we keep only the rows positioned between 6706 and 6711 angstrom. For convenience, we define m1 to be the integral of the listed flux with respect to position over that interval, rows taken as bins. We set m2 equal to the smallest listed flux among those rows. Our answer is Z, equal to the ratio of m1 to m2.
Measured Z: 5.06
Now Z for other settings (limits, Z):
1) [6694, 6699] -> 5.02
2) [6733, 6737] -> 3.99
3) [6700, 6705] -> 5.01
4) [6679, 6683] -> 4.04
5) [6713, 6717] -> 4.08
